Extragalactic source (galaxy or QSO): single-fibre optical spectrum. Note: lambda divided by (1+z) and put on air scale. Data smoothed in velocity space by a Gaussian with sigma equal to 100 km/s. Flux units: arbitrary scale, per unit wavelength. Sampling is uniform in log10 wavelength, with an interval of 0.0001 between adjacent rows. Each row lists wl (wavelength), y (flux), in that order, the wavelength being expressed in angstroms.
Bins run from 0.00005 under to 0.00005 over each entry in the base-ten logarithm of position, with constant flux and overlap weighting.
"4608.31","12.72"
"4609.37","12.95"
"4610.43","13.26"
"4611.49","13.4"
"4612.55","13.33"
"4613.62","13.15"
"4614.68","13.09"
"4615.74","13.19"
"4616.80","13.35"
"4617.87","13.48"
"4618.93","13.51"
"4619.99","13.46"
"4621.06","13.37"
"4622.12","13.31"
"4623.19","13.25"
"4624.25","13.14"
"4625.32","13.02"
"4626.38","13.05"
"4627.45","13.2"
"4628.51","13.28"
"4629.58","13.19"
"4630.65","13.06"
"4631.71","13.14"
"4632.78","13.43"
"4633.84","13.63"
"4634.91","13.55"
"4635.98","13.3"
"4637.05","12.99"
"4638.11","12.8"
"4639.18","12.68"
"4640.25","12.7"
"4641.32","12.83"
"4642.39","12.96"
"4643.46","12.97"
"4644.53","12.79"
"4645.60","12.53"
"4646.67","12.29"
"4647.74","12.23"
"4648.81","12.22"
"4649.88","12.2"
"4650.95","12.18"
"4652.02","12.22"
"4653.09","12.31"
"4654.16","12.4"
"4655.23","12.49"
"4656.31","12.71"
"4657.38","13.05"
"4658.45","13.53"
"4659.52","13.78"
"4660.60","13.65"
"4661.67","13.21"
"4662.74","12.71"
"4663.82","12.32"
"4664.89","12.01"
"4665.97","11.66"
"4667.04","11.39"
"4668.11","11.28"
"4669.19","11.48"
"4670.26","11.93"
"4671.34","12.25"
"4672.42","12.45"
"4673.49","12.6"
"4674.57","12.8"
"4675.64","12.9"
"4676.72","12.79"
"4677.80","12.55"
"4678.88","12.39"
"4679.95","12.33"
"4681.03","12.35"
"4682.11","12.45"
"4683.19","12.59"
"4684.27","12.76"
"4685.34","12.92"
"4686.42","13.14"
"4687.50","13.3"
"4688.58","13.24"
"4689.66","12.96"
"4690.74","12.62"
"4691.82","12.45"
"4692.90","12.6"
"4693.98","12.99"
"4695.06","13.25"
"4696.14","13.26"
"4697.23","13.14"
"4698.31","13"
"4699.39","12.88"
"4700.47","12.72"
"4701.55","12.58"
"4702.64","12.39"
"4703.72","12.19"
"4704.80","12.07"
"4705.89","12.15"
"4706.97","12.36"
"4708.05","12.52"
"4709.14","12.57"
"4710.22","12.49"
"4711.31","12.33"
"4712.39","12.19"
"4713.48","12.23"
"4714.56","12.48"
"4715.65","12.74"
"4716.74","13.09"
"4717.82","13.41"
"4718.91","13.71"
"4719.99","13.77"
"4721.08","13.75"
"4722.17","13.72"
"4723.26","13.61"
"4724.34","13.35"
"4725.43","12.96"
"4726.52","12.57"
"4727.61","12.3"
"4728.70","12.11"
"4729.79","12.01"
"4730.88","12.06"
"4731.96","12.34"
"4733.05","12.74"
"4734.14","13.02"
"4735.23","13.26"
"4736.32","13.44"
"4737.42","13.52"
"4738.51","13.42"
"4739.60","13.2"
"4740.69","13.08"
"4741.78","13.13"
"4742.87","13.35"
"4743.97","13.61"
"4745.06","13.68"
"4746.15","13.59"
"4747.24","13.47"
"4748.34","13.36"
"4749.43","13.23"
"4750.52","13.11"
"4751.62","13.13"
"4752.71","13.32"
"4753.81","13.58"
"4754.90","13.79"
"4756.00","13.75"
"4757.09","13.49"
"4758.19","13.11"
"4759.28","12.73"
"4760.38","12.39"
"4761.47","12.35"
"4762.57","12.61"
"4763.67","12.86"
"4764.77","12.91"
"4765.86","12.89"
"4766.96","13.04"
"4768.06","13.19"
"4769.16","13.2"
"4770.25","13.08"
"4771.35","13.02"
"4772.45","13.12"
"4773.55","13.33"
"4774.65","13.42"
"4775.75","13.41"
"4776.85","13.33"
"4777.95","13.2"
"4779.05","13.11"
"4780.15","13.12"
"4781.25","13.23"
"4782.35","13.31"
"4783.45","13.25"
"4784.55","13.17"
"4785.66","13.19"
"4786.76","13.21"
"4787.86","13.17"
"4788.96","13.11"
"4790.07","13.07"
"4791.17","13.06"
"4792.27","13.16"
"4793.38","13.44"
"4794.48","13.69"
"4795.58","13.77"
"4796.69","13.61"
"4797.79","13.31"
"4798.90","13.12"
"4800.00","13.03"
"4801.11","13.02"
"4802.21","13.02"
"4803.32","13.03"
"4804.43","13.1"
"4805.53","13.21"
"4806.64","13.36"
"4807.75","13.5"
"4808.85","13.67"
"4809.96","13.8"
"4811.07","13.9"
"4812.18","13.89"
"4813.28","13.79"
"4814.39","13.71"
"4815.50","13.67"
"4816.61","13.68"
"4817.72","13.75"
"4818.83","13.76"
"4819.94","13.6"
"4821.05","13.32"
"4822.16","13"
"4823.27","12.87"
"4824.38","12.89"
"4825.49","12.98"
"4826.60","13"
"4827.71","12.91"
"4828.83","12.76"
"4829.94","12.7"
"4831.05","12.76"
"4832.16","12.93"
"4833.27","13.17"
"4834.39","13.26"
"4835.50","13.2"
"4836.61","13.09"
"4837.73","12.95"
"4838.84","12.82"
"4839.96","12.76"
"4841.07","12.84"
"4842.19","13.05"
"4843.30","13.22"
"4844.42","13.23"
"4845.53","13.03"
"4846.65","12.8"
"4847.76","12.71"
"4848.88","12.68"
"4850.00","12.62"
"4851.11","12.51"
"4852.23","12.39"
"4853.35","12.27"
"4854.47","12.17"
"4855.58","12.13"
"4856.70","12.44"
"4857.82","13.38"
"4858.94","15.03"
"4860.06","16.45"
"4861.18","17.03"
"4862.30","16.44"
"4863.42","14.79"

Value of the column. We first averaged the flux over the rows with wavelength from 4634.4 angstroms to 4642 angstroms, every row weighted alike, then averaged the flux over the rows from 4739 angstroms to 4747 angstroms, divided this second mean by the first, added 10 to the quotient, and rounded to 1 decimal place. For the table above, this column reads 11.0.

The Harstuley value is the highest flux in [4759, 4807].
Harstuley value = 13.77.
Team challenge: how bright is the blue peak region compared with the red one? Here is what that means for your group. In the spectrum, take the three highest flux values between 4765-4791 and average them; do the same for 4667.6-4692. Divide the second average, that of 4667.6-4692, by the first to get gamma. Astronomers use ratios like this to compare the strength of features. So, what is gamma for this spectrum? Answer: 0.99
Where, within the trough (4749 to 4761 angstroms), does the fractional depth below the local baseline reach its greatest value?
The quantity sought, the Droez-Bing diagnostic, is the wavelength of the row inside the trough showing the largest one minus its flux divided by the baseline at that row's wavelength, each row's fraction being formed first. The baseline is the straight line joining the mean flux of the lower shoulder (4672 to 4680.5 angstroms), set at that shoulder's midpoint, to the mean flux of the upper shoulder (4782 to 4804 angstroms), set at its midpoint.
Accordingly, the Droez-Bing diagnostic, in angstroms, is 4760.38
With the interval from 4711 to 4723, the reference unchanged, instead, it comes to 4712.39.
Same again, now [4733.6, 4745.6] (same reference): 4734.14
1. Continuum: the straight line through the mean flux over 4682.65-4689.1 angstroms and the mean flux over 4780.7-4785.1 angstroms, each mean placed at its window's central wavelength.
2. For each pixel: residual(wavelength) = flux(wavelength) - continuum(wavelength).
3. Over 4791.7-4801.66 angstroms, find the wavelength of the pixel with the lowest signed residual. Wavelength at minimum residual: 4801.11 angstroms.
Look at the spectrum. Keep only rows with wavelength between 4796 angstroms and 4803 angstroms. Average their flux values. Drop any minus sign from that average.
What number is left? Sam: 13.2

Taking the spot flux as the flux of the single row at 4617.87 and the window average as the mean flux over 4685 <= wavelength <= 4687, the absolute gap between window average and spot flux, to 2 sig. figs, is 0.45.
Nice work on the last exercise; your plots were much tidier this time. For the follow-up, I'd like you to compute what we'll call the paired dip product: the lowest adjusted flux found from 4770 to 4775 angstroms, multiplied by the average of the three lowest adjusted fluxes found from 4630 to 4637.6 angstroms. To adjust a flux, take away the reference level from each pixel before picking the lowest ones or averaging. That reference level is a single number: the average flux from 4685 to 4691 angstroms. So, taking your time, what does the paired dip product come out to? 0.000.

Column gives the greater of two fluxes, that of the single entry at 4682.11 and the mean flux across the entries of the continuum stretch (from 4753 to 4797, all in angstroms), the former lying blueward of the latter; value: 13.2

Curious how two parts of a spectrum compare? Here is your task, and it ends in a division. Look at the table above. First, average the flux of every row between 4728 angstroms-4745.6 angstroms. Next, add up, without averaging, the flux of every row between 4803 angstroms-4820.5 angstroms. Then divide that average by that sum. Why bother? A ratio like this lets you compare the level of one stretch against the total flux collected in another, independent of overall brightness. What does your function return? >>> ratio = 0.0598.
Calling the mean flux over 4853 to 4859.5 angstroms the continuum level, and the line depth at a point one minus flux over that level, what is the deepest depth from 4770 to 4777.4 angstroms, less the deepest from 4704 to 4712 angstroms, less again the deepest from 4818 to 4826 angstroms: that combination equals -0.08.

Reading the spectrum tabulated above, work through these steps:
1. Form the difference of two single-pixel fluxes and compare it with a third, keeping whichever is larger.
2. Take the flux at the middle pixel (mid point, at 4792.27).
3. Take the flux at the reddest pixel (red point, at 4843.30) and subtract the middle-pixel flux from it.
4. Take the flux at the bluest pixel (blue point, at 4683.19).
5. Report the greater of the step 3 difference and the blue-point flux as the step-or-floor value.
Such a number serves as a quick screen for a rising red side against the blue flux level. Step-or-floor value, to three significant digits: 12.6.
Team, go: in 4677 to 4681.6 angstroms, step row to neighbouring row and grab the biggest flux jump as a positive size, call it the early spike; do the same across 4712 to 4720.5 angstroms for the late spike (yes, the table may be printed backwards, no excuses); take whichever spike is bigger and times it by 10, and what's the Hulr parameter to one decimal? 3.5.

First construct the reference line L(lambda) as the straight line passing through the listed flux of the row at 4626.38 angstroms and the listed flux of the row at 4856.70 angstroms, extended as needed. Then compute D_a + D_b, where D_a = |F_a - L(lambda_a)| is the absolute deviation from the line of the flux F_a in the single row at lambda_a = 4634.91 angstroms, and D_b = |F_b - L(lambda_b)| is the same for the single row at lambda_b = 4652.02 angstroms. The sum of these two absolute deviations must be 1.3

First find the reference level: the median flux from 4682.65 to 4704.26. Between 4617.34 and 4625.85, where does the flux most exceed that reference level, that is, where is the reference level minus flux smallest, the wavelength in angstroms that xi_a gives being 4618.93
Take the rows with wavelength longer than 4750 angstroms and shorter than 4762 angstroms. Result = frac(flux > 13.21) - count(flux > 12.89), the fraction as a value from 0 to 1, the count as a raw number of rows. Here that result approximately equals -7.5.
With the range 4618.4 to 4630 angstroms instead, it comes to -10.5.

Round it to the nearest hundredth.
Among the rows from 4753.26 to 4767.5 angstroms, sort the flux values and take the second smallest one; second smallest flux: 12.39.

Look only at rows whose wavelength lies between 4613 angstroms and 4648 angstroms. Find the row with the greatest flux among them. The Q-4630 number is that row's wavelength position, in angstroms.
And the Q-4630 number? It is 4633.84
